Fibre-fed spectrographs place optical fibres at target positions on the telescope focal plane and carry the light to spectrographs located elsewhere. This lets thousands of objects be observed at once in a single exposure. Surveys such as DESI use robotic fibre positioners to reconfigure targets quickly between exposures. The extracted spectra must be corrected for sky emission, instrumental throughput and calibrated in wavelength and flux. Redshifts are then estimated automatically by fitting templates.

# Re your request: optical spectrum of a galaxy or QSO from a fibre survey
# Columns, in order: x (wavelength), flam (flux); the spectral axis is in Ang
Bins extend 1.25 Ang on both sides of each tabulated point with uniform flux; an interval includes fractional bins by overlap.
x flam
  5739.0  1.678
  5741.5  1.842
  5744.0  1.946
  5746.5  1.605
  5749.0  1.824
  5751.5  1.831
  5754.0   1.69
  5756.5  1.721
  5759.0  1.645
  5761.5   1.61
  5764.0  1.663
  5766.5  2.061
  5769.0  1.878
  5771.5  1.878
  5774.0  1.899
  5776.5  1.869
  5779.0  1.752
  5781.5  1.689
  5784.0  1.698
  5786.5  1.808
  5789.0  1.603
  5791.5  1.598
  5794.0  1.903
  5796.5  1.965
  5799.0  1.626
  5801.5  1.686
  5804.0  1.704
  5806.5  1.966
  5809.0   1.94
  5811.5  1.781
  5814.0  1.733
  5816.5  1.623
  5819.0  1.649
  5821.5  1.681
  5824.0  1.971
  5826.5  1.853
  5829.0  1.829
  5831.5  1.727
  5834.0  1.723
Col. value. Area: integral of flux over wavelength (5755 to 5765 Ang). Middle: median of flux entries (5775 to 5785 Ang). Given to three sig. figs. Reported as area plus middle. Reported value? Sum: 18.3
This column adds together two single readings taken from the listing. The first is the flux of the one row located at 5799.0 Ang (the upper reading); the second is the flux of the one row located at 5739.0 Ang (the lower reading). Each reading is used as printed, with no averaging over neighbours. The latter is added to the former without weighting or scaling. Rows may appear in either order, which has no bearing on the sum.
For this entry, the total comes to 3.30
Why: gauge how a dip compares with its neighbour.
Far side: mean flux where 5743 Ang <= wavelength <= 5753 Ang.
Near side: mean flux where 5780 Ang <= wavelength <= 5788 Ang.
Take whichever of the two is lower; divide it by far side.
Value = 0.96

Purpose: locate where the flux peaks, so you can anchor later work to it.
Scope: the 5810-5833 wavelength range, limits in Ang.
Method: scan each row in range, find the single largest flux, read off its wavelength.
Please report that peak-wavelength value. 5824.0 Ang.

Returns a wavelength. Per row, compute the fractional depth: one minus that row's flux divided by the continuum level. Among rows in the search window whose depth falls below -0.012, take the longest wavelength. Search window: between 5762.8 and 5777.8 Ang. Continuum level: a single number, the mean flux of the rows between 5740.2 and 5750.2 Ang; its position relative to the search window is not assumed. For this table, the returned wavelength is 5776.5 Ang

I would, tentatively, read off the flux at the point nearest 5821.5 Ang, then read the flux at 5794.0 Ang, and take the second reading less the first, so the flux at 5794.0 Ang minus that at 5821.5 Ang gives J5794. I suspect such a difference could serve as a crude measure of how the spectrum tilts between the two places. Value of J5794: 0.222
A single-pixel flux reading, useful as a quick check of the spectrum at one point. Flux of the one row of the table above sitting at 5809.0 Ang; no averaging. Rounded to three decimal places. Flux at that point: 1.940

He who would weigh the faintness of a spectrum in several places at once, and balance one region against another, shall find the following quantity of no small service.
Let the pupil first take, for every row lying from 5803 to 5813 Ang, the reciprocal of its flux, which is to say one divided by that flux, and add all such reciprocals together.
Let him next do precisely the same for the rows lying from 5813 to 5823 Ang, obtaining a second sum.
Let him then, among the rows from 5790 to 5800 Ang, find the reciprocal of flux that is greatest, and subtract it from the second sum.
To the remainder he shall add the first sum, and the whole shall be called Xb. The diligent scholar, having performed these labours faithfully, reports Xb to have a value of 3.94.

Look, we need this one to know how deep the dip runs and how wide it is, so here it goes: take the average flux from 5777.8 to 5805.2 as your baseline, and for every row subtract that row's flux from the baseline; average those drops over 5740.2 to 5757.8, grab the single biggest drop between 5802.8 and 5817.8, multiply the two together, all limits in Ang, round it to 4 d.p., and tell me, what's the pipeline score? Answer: -0.0053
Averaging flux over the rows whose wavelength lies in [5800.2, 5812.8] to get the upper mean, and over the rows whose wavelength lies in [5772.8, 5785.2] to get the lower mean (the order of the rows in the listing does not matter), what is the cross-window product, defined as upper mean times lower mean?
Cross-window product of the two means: 3.23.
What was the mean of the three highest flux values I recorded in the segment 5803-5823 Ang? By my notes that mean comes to 1.90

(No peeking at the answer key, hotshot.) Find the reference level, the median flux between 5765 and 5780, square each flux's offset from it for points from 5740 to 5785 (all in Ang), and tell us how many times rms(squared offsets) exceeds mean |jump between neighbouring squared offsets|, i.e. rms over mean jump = 1.68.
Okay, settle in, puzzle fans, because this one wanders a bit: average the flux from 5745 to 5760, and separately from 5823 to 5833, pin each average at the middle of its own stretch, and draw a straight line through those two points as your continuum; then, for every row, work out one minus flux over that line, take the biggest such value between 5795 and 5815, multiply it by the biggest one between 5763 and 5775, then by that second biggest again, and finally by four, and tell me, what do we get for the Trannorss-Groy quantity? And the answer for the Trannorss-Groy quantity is 0.001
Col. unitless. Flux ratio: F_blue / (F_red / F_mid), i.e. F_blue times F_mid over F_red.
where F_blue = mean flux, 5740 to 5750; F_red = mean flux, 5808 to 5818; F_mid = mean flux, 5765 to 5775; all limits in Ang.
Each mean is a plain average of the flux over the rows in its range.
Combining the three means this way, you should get 1.97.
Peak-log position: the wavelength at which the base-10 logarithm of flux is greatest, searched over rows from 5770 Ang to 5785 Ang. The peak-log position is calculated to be 5774.0 Ang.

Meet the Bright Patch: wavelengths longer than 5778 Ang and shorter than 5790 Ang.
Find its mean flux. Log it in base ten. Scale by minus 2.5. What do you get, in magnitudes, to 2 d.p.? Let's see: -0.58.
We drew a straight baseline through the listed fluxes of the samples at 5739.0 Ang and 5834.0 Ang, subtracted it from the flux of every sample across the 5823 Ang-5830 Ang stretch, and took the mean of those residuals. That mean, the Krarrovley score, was 0.16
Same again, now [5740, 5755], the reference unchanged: 0.11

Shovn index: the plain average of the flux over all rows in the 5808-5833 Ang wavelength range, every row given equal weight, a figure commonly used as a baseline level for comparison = 1.78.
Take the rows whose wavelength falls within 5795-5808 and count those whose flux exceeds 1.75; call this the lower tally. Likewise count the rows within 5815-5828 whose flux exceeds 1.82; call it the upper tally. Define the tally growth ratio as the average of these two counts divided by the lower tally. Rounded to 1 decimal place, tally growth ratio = 1.0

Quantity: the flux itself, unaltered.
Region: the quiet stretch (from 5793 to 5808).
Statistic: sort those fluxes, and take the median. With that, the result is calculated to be 1.80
